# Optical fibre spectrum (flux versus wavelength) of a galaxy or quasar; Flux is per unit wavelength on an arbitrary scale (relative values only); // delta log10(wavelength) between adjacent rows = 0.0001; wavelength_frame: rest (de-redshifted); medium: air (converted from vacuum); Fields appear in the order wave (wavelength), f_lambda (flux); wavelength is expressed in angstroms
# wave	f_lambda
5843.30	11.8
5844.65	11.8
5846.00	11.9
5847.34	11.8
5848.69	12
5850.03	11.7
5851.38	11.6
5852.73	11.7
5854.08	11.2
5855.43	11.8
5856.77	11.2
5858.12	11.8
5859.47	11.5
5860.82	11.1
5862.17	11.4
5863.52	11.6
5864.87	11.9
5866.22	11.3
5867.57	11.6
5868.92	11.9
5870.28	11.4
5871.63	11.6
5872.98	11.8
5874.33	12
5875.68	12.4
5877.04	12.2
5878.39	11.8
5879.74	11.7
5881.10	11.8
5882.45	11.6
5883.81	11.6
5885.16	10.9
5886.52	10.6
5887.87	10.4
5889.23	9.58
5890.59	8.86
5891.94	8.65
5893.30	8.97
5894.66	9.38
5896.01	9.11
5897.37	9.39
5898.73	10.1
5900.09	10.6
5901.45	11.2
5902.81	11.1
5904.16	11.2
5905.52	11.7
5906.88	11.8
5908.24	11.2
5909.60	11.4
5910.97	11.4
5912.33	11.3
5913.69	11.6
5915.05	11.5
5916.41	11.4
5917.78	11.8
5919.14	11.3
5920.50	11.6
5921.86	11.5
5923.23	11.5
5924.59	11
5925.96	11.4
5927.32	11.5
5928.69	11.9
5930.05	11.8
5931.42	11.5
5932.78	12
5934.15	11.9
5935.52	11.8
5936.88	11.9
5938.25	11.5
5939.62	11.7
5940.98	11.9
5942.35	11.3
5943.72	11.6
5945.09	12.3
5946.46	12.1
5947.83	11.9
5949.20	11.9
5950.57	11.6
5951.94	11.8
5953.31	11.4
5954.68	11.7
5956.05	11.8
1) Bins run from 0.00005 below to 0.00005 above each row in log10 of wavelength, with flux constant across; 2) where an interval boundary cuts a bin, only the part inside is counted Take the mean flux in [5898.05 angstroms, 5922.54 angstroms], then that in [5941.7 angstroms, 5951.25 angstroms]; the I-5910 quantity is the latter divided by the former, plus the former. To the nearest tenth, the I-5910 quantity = 12.4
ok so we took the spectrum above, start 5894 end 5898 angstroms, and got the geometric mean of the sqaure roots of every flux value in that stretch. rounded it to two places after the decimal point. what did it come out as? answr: 3.05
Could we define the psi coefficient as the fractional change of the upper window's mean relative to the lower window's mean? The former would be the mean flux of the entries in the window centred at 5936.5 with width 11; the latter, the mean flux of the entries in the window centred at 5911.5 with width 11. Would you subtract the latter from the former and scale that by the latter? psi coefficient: 0.028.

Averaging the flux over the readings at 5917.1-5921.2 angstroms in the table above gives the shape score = 11.6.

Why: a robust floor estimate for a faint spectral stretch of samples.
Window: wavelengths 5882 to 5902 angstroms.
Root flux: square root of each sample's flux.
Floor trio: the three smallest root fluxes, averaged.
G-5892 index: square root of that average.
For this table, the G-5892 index 1.72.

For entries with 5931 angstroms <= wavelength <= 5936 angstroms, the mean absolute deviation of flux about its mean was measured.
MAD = 0.15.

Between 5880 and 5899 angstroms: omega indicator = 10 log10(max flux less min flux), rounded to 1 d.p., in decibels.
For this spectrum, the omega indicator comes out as 5.0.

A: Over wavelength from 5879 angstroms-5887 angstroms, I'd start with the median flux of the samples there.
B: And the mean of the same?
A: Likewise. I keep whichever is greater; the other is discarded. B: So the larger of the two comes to 11.6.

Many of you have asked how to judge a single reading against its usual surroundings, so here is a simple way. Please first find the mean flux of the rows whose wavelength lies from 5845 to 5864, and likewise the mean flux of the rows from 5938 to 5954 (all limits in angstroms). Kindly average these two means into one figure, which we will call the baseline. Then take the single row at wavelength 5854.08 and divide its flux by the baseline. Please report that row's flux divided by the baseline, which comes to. 0.96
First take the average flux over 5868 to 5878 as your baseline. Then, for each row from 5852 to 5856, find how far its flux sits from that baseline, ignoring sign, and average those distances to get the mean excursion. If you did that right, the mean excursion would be 0.33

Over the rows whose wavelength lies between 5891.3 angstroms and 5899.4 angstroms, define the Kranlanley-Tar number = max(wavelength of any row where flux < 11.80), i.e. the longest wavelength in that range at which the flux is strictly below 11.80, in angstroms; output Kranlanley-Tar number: 5898.73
